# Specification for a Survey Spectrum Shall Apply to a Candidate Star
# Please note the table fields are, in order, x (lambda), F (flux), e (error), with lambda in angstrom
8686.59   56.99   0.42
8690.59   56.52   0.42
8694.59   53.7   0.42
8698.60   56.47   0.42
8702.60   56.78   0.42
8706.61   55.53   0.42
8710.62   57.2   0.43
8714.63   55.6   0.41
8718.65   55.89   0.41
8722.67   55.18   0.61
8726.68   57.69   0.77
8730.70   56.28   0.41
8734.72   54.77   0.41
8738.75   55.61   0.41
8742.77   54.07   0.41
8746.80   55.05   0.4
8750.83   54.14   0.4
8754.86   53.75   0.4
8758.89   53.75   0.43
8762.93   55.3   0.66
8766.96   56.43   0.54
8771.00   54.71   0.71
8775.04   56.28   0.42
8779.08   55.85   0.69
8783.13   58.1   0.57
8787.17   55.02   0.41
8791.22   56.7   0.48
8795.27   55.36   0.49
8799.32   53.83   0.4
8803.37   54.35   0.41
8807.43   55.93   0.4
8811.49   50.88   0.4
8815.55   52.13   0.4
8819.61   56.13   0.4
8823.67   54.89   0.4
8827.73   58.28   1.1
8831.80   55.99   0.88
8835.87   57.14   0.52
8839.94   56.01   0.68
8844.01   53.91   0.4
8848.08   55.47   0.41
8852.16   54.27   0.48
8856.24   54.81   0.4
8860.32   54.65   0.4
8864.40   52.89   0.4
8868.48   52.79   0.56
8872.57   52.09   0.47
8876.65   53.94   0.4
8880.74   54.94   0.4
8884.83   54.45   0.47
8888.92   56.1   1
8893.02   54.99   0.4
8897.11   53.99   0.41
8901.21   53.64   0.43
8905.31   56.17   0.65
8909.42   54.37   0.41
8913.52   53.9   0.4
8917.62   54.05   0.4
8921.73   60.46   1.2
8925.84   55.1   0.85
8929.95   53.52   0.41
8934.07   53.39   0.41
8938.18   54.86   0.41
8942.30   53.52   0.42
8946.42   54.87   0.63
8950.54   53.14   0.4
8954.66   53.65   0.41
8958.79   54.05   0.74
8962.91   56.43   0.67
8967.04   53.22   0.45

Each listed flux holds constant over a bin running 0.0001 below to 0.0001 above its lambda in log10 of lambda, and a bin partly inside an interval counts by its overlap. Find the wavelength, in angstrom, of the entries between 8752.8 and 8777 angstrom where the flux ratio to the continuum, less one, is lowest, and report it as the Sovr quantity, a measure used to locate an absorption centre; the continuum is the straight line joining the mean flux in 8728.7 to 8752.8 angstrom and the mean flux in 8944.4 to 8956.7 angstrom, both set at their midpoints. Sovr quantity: 8754.86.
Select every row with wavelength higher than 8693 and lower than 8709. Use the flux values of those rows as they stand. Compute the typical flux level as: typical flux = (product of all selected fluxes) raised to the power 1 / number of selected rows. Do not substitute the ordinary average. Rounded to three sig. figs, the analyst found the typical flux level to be 55.6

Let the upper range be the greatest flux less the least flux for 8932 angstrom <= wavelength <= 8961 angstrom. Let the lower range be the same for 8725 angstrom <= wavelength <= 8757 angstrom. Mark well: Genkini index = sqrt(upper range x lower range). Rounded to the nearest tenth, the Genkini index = 2.6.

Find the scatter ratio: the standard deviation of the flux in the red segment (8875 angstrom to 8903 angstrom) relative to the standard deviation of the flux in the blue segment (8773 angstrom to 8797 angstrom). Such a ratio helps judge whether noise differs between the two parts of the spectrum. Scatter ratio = 0.8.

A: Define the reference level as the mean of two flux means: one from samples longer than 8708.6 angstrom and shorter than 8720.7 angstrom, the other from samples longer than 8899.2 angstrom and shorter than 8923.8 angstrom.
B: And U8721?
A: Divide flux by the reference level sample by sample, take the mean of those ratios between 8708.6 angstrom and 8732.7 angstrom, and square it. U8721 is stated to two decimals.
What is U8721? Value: 1.02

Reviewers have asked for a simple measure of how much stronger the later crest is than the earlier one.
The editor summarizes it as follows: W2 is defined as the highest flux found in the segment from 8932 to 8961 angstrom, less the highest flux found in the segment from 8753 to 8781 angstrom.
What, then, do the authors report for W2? -1.6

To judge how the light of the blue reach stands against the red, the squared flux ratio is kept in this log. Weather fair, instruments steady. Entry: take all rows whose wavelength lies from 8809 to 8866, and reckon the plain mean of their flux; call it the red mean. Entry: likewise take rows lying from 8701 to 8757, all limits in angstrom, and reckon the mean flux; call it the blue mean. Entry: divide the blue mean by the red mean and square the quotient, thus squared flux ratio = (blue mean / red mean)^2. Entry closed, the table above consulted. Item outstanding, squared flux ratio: 1.03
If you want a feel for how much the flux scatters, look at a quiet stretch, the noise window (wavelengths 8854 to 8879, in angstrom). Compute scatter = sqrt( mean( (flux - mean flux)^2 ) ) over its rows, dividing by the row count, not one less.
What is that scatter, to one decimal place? 1.0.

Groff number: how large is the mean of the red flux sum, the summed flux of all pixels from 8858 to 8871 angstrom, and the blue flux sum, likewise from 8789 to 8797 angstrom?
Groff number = 136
